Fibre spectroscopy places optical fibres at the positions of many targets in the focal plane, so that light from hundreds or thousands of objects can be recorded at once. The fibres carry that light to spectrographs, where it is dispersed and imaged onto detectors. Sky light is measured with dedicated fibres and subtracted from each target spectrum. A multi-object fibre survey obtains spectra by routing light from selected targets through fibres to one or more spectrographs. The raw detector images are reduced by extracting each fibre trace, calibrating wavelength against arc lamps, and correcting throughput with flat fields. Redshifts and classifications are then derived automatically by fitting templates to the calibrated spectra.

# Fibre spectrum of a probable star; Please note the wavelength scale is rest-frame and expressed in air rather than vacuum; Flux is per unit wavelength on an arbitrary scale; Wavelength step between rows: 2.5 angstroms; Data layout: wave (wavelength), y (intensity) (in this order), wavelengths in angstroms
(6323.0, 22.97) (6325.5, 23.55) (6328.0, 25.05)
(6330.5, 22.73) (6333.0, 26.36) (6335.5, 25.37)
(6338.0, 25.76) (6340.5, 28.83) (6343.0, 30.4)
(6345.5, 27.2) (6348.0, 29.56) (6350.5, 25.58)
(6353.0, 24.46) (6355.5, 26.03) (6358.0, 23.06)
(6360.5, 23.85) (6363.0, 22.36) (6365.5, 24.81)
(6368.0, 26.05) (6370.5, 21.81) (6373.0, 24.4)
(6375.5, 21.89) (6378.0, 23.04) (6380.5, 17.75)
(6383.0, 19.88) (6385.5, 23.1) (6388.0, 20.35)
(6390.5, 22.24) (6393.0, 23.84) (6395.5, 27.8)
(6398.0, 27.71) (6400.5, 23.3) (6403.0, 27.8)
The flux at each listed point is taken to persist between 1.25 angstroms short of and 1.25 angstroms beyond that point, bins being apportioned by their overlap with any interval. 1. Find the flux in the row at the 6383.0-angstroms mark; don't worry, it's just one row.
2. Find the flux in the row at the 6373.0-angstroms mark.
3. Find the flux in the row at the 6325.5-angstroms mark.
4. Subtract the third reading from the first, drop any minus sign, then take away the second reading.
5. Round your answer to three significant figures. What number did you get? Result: -20.7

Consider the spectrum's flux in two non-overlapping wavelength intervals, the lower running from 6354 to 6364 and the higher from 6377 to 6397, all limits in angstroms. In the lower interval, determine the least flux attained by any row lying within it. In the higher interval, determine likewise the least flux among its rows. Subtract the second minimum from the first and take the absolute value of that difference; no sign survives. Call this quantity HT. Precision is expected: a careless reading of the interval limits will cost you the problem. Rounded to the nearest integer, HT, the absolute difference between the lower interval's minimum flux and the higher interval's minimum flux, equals 5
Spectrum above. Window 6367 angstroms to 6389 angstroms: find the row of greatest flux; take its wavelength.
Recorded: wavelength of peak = 6368.0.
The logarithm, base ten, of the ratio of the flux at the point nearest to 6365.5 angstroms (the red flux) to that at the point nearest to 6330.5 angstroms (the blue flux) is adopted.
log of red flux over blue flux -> 0.038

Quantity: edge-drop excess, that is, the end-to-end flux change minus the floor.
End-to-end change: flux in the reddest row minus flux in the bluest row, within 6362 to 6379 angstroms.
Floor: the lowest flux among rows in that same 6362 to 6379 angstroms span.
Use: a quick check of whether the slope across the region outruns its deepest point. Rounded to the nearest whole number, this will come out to -21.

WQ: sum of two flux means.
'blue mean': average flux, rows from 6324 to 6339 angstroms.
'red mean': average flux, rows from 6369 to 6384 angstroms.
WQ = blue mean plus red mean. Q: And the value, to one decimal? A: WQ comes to 46.3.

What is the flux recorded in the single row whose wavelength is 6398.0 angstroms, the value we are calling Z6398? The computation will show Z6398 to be 27.71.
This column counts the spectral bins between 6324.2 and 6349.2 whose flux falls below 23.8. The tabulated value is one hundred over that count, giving 50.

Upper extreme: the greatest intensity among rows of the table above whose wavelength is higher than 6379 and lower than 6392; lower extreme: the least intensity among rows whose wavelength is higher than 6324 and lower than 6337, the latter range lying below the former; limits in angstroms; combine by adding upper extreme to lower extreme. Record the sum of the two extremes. 46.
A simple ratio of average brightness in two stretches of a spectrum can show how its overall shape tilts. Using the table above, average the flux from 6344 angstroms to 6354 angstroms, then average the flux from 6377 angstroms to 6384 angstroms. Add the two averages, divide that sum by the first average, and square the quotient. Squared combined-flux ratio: 3.1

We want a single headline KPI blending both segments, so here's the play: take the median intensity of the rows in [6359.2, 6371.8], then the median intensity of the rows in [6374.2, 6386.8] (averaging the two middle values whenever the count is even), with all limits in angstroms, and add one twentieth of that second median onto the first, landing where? 24.9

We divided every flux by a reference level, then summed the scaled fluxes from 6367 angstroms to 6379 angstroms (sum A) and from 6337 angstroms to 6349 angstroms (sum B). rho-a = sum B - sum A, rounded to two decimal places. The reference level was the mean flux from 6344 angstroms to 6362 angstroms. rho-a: 0.96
